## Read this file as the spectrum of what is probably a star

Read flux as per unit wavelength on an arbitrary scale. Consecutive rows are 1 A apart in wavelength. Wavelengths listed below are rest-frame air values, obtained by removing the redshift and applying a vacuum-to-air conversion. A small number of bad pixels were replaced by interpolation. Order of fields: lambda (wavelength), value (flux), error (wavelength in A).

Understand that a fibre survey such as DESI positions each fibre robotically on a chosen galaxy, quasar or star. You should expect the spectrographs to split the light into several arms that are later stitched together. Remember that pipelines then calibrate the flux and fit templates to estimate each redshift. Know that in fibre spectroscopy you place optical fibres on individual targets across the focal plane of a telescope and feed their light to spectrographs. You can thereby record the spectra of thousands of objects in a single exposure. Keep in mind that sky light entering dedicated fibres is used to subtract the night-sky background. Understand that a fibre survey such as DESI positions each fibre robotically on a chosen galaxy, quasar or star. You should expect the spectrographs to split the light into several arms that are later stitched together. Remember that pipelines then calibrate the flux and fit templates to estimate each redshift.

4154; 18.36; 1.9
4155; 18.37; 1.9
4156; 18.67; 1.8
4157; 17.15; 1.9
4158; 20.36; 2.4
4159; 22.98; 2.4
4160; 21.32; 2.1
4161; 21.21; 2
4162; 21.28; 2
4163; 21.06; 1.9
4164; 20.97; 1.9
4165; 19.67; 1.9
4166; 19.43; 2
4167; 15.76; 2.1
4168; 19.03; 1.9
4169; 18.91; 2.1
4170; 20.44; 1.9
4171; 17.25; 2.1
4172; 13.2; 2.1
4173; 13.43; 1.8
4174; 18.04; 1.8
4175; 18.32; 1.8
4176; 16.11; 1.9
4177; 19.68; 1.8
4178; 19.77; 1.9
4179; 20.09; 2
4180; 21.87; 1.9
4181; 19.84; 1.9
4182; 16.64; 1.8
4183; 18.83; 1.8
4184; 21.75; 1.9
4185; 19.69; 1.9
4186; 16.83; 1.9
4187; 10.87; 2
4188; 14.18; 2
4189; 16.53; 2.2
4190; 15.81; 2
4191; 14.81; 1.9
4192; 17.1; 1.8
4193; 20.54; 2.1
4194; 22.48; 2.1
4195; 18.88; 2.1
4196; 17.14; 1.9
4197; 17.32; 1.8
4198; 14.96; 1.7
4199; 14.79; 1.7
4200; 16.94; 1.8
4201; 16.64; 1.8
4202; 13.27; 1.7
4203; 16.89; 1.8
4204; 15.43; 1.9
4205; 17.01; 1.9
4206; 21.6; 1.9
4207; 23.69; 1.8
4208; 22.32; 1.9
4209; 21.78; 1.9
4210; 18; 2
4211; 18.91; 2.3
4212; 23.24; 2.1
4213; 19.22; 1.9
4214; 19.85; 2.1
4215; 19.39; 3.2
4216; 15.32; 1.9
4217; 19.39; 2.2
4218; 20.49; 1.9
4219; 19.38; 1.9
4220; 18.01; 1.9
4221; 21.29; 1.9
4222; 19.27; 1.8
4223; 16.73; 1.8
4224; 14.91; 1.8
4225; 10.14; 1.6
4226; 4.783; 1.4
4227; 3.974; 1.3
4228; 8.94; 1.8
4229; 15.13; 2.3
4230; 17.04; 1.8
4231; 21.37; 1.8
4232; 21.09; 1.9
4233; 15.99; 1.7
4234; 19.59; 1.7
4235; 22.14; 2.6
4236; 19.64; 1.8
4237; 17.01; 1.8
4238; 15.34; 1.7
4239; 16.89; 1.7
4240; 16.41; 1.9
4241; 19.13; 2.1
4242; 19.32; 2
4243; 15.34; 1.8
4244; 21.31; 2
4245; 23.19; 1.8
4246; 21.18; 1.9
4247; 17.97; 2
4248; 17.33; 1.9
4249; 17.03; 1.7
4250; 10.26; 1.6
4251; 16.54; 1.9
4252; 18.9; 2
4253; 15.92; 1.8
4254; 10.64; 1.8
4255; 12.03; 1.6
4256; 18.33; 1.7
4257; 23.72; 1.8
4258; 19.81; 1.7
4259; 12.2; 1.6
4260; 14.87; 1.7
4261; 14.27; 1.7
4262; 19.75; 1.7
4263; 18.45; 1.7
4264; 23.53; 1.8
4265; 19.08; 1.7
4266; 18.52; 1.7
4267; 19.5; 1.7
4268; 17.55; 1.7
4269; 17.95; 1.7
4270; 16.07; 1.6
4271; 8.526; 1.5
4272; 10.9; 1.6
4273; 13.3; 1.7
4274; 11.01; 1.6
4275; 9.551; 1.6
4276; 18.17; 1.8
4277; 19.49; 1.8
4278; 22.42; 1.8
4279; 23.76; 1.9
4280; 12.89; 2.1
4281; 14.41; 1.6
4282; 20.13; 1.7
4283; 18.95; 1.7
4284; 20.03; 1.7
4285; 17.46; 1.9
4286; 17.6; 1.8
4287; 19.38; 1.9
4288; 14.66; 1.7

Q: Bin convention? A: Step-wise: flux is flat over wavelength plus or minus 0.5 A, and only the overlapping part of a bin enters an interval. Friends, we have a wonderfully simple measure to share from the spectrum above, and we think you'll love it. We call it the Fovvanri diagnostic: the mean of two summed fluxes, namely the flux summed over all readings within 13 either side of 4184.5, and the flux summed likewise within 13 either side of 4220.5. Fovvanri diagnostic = 453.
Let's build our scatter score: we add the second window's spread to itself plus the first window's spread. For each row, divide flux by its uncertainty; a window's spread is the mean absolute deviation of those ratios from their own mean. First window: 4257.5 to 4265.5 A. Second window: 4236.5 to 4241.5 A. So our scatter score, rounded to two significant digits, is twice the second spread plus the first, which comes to 2.3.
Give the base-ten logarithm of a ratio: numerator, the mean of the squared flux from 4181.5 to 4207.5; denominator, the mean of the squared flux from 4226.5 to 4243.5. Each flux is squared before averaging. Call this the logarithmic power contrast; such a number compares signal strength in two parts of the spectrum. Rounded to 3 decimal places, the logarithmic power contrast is 0.014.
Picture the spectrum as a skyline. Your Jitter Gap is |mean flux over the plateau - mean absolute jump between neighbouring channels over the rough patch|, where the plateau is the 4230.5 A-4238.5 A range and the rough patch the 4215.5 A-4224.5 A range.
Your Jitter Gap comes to 16.9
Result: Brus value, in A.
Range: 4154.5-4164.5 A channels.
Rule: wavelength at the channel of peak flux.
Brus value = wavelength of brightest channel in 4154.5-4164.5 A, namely 4159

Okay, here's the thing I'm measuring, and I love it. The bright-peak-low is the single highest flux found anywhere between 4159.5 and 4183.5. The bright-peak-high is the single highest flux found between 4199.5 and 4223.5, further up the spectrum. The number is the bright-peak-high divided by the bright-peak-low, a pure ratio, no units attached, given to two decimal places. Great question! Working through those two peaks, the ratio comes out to 1.08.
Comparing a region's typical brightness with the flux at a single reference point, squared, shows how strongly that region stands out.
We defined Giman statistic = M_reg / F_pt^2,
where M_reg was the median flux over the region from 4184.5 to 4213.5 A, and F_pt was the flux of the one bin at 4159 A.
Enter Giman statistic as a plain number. 0.032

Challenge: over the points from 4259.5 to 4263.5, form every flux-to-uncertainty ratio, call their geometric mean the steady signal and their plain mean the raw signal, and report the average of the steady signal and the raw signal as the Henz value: 9.9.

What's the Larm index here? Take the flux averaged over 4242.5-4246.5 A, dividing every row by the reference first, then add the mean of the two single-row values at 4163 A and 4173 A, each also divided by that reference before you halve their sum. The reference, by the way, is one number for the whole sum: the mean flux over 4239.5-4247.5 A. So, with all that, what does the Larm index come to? 1.95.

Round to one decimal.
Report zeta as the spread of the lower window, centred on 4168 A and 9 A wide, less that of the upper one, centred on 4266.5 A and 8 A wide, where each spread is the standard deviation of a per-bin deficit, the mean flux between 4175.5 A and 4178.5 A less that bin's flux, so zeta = 0.3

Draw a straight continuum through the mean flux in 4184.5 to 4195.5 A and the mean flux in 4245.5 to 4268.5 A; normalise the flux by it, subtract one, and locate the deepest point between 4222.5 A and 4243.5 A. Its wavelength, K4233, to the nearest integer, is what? 4227 A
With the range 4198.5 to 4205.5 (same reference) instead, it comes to 4202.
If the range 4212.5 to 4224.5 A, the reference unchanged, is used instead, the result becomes 4224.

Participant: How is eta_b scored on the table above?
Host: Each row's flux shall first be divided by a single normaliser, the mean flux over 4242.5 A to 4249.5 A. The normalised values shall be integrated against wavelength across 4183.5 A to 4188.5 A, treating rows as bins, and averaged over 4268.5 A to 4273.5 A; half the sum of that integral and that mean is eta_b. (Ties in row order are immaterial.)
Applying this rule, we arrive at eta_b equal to 2.54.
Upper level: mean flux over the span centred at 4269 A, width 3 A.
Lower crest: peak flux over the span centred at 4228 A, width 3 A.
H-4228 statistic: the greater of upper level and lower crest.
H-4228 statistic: 17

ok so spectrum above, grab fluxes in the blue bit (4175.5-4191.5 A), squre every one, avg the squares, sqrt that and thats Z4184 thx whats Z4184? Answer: 17.9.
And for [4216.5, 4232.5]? 16.7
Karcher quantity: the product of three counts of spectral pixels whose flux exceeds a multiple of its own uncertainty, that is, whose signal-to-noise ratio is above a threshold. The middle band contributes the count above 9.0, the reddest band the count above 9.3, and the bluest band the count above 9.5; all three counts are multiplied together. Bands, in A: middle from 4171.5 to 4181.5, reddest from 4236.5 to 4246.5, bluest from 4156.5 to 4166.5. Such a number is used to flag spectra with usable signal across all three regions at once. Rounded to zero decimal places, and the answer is 336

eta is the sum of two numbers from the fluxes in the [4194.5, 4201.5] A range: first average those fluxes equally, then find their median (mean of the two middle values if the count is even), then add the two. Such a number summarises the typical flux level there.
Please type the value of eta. 33.6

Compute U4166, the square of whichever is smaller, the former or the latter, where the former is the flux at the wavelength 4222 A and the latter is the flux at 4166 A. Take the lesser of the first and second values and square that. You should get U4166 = 371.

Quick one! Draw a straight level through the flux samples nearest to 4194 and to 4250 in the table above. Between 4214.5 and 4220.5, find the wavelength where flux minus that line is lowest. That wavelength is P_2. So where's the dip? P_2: 4216 A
